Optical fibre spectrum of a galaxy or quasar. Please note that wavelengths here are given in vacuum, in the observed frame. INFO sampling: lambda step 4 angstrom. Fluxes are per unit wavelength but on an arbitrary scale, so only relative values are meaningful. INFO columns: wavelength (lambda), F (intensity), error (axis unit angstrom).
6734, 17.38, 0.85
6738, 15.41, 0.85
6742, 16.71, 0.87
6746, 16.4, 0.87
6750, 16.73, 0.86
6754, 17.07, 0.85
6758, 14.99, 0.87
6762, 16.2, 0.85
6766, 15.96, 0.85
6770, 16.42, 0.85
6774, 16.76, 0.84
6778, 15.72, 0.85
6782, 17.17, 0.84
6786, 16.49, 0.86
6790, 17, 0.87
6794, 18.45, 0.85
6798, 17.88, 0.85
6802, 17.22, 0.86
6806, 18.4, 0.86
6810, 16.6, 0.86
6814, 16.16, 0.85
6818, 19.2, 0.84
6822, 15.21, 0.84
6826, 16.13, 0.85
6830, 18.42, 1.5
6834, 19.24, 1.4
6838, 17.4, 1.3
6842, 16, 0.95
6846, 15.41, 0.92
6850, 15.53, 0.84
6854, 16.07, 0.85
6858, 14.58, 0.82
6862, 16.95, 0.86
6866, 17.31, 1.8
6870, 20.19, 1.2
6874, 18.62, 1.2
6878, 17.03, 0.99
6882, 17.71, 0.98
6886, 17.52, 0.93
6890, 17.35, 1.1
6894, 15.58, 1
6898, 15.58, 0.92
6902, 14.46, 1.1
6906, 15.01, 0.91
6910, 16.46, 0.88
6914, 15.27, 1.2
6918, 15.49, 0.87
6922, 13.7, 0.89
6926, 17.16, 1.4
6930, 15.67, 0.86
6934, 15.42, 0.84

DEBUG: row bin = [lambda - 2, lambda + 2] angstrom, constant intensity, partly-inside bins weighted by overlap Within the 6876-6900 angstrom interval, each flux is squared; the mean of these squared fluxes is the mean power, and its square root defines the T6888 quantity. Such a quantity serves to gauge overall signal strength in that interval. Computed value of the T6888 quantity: 16.8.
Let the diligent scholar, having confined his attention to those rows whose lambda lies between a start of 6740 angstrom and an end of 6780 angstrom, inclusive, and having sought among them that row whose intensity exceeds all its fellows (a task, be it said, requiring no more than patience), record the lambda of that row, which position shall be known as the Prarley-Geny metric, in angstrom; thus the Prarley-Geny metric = 6754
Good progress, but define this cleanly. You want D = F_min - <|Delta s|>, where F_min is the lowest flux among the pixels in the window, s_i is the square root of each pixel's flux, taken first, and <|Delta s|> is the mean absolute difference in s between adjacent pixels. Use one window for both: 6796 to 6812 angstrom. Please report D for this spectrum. 16.5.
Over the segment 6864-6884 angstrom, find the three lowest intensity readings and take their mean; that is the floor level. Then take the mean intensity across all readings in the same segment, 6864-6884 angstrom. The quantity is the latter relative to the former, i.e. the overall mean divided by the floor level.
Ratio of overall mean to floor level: 1.05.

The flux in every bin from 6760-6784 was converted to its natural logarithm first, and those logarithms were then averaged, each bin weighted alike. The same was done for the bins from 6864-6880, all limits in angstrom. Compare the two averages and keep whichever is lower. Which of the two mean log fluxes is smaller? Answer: 2.80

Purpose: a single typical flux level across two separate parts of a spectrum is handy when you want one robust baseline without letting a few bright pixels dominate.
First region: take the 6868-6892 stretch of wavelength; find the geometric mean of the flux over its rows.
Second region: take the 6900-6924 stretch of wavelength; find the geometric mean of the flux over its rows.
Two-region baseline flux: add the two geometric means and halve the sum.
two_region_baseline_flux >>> 16.5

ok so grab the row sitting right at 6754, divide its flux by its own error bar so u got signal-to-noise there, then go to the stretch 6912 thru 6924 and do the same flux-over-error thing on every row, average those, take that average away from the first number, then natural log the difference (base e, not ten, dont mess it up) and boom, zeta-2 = 1.6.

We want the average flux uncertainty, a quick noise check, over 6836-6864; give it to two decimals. 0.93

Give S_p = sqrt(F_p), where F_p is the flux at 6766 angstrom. 3.99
